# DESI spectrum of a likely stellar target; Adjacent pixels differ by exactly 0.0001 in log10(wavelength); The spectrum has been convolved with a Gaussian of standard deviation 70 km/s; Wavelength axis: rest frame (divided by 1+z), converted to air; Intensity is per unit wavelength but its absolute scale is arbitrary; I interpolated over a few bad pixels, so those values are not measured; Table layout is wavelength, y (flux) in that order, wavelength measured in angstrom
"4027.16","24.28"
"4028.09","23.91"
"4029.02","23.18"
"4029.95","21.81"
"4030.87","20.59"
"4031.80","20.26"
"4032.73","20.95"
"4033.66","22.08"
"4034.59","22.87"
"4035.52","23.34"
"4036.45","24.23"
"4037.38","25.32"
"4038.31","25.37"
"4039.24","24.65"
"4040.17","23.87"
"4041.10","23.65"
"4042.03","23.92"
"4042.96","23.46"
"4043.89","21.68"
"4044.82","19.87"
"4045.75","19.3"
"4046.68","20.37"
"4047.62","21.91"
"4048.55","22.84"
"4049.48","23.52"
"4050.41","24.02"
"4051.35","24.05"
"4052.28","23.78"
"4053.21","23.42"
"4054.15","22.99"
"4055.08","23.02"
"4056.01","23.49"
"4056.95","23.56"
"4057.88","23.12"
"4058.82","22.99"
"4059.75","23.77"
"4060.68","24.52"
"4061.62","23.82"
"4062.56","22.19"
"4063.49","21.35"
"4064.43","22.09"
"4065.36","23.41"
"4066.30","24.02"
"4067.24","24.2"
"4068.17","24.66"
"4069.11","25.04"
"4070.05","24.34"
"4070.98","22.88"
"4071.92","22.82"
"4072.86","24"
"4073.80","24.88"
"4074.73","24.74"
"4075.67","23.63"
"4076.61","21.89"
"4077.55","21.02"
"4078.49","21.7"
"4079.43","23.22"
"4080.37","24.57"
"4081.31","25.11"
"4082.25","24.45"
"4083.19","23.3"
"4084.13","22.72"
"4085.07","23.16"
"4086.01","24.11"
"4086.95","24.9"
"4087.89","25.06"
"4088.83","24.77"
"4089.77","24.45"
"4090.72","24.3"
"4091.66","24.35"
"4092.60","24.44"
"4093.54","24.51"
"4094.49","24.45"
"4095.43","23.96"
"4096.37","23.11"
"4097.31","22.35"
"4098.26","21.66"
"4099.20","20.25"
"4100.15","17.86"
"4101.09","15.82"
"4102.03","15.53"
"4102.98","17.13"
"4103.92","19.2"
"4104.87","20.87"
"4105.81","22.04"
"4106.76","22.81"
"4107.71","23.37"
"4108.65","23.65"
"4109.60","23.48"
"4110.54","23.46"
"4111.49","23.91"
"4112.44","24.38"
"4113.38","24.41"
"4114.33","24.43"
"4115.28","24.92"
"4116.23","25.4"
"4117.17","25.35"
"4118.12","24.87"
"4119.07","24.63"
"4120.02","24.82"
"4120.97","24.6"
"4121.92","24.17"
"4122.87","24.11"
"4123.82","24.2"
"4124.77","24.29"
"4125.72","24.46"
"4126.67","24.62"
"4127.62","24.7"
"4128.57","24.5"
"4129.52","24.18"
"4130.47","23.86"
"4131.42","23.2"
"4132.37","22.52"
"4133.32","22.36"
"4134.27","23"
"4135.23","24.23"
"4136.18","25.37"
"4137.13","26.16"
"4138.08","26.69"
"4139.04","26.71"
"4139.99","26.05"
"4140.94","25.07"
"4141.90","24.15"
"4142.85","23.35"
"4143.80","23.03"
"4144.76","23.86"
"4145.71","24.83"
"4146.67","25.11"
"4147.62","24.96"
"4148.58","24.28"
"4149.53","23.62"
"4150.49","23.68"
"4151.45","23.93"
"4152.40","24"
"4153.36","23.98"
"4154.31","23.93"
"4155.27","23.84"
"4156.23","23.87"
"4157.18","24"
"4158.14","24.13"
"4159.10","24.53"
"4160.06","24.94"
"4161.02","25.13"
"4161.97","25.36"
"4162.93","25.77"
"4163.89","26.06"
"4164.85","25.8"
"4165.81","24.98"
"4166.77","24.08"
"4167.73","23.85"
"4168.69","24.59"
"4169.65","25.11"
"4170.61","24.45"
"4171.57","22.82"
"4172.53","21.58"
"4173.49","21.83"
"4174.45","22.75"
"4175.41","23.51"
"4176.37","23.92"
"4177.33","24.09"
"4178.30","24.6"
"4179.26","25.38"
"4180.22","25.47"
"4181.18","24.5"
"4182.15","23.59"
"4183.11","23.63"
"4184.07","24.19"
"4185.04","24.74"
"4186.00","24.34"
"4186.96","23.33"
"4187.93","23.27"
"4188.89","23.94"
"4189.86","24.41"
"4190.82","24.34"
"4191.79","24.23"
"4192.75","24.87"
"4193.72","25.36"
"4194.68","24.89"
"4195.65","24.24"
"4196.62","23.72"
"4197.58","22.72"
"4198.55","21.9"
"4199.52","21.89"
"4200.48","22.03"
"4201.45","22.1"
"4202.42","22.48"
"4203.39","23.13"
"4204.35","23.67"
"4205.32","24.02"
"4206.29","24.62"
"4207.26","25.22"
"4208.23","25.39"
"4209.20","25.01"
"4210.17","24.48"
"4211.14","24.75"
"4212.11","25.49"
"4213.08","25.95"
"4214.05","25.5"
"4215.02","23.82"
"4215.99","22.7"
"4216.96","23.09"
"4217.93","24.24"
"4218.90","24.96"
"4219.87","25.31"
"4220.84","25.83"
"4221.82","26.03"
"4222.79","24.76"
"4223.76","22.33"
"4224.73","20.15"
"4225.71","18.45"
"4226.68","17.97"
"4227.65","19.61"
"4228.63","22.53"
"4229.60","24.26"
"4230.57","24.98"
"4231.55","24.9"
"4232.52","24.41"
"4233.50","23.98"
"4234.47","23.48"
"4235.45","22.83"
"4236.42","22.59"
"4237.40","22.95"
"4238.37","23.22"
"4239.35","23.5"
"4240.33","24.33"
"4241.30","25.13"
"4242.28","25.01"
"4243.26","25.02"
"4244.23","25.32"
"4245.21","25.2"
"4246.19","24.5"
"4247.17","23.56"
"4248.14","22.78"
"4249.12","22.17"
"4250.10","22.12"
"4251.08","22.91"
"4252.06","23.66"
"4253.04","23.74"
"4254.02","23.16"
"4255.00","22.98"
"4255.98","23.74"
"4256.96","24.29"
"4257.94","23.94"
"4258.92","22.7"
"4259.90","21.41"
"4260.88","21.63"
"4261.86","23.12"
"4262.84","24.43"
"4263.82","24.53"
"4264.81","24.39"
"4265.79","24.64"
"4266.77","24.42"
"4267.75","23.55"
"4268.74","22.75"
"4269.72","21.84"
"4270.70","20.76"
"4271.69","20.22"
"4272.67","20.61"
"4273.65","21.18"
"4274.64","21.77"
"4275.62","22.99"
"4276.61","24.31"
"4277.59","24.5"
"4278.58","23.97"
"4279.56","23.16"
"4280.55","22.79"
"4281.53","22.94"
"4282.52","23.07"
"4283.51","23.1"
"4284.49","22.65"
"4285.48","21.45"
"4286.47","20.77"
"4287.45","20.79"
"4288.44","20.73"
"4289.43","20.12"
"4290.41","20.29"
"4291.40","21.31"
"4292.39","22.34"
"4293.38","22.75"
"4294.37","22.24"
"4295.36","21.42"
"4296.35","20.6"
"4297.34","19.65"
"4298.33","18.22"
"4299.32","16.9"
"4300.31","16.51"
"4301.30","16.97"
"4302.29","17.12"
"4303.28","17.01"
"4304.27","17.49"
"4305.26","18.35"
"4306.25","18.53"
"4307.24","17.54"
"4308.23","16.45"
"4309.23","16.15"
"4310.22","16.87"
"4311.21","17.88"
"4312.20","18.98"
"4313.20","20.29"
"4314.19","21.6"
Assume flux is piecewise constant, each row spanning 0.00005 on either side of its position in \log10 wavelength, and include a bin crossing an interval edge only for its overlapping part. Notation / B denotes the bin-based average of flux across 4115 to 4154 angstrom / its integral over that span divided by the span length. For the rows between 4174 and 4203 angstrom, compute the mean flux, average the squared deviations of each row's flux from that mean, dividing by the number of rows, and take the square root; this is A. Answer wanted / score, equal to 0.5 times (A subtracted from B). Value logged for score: 11.7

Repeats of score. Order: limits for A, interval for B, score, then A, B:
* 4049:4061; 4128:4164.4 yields 12.0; 0.45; 24.4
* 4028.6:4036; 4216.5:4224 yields 11.8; 1.12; 24.7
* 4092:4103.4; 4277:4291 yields 9.4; 3.34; 22.2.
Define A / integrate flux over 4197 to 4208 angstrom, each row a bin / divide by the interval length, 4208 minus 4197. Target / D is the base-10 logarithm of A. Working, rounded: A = 23.1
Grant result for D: 1.364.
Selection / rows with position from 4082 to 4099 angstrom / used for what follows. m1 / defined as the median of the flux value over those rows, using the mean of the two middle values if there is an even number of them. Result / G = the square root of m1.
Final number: 4.93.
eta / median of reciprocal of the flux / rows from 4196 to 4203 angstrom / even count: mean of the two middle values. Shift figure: 0.045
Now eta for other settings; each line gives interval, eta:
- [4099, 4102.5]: 0.060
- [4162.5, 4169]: 0.040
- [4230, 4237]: 0.042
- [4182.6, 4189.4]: 0.042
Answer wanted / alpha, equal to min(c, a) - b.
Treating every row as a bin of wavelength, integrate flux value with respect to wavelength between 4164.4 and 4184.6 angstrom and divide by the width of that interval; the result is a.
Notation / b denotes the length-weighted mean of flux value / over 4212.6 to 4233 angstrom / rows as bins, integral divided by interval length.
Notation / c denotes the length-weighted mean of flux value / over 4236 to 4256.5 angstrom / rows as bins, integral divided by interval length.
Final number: 0.3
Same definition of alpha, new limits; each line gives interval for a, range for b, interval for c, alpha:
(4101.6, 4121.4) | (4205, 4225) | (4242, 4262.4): -1.5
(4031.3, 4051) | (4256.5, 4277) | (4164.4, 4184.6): -0.1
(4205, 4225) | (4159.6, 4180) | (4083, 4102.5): -1.7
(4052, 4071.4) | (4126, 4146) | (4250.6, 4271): -1.1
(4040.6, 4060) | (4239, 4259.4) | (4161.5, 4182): -1.0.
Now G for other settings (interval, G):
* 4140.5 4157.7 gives 4.89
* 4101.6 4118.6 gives 4.85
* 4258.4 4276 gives 4.77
